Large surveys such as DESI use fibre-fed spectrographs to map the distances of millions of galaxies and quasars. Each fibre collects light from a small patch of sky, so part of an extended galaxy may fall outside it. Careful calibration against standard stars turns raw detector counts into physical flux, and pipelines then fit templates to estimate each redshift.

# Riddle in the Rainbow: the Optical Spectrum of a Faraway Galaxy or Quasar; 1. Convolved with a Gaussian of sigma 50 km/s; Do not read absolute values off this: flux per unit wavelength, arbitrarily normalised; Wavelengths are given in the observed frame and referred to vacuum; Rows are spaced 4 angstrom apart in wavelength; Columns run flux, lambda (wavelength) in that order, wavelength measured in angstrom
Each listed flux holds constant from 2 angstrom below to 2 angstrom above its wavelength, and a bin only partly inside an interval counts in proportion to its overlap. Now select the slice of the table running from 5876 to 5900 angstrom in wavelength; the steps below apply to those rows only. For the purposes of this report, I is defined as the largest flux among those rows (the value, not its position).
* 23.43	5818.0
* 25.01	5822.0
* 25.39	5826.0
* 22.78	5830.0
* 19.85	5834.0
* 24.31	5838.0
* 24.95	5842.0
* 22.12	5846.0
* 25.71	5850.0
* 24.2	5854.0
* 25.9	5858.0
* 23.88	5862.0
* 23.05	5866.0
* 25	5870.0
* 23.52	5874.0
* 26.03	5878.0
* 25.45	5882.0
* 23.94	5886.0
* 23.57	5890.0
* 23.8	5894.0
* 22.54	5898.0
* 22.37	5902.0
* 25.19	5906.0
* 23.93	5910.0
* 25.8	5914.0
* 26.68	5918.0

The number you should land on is 26.03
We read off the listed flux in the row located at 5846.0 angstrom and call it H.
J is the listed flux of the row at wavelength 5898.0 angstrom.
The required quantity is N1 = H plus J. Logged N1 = 44.7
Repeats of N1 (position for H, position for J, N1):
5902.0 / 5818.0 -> 45.8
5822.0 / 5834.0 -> 44.9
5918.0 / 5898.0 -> 49.2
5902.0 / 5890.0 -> 45.9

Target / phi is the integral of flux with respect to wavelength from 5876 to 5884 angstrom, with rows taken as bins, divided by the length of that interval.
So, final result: 25.7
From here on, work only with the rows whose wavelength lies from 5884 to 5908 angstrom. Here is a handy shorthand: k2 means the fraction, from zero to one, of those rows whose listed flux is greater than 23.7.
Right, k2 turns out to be 0.50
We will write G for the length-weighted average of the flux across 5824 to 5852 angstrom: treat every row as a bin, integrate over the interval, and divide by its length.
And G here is 23.6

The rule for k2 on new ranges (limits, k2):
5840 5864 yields 0.83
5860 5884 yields 0.67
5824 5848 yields 0.50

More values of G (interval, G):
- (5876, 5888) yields 25.1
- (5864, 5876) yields 23.9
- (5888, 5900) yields 23.3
